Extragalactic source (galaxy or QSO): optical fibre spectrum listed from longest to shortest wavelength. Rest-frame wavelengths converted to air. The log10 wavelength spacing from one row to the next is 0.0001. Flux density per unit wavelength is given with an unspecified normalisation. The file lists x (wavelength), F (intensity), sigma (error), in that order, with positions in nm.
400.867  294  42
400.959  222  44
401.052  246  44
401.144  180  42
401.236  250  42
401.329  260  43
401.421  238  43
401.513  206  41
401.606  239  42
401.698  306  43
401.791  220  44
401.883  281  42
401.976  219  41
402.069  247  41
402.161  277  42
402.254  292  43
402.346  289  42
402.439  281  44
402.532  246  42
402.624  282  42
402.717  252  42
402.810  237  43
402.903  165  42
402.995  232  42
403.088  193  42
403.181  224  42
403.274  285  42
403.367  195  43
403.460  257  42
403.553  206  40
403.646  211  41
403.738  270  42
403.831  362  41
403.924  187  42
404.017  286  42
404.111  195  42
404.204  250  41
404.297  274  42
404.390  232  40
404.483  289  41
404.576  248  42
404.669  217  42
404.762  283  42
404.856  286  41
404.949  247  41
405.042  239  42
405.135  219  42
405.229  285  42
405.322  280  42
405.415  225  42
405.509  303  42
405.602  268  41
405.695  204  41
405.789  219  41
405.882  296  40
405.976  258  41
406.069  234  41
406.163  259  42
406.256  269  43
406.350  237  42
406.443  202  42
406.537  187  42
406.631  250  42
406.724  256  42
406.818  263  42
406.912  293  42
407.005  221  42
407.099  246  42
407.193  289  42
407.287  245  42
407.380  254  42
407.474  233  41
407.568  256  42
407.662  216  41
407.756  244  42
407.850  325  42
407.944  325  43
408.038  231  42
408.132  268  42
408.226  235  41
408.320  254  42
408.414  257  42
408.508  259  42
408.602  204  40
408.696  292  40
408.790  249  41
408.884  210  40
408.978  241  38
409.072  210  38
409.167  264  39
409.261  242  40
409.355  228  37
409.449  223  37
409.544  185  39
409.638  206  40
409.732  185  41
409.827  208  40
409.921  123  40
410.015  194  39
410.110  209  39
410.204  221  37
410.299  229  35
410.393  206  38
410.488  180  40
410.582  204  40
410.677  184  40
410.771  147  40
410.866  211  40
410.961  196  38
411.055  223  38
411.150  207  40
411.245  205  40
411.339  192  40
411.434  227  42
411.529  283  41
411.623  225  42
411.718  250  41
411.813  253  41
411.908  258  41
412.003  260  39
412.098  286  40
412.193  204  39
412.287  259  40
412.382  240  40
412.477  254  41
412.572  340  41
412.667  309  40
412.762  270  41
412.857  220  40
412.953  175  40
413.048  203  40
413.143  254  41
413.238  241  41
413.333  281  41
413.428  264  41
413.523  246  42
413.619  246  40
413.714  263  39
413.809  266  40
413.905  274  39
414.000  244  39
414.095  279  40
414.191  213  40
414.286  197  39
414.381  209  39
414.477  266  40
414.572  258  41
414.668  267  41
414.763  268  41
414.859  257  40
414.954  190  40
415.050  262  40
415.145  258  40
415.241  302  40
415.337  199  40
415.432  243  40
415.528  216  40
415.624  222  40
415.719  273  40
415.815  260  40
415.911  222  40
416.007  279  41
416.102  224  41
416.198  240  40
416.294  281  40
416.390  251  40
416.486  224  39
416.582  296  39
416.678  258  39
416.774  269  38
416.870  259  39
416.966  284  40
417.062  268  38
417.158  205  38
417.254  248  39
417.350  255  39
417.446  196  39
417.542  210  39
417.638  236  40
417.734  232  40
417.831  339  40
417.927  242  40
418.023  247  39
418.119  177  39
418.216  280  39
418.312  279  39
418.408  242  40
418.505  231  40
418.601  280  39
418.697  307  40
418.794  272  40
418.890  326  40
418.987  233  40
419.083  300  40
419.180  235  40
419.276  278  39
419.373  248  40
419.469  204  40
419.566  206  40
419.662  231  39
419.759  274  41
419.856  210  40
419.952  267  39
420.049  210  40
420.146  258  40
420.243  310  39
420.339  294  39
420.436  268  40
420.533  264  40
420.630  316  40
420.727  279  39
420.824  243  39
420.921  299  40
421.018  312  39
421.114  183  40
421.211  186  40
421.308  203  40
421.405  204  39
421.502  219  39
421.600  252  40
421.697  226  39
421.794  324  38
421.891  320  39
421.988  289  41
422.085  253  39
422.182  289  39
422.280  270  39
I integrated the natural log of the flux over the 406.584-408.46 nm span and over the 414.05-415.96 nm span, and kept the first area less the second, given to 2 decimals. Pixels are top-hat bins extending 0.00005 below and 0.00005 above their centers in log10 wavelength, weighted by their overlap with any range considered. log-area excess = -0.07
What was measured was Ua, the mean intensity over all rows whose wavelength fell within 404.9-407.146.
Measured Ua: 248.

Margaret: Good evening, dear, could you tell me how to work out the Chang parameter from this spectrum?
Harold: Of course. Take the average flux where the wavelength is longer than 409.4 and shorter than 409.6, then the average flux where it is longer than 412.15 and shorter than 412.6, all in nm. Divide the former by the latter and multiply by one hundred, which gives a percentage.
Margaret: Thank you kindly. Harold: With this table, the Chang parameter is 79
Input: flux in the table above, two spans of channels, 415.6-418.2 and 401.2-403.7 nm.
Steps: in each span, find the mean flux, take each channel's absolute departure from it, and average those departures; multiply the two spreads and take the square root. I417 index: 27.2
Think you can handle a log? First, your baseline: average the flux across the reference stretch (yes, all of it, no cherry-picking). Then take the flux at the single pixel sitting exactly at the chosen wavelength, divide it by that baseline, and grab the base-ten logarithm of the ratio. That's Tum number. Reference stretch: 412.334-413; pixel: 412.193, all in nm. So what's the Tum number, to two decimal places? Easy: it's -0.10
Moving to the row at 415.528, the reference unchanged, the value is -0.08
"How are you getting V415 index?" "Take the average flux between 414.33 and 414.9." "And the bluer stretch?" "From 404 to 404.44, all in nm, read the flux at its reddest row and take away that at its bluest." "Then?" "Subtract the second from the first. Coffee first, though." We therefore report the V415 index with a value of 308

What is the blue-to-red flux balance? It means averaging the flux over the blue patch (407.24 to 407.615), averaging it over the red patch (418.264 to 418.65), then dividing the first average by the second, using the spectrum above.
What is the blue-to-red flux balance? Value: 0.96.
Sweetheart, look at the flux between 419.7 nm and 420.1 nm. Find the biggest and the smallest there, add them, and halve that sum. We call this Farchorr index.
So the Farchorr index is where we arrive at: 242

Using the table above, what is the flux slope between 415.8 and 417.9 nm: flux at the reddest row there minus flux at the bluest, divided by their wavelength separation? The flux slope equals 39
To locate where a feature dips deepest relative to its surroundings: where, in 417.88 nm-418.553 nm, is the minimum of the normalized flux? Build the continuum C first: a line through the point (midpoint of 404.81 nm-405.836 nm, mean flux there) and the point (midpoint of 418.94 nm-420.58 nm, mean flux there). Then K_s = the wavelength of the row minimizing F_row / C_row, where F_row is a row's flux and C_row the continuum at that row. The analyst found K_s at 418.119 nm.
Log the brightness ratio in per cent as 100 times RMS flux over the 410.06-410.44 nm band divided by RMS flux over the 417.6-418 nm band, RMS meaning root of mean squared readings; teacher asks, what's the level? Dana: 81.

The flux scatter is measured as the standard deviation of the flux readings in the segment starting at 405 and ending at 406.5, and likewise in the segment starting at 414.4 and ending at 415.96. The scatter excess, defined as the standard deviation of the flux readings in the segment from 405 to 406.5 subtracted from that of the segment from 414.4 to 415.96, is -2.1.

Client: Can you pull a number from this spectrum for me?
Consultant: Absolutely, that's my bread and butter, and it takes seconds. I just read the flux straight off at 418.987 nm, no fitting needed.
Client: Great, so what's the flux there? 233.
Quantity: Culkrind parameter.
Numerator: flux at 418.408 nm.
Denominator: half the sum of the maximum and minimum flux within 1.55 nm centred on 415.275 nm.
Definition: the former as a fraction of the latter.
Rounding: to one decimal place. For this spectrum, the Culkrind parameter 1.0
